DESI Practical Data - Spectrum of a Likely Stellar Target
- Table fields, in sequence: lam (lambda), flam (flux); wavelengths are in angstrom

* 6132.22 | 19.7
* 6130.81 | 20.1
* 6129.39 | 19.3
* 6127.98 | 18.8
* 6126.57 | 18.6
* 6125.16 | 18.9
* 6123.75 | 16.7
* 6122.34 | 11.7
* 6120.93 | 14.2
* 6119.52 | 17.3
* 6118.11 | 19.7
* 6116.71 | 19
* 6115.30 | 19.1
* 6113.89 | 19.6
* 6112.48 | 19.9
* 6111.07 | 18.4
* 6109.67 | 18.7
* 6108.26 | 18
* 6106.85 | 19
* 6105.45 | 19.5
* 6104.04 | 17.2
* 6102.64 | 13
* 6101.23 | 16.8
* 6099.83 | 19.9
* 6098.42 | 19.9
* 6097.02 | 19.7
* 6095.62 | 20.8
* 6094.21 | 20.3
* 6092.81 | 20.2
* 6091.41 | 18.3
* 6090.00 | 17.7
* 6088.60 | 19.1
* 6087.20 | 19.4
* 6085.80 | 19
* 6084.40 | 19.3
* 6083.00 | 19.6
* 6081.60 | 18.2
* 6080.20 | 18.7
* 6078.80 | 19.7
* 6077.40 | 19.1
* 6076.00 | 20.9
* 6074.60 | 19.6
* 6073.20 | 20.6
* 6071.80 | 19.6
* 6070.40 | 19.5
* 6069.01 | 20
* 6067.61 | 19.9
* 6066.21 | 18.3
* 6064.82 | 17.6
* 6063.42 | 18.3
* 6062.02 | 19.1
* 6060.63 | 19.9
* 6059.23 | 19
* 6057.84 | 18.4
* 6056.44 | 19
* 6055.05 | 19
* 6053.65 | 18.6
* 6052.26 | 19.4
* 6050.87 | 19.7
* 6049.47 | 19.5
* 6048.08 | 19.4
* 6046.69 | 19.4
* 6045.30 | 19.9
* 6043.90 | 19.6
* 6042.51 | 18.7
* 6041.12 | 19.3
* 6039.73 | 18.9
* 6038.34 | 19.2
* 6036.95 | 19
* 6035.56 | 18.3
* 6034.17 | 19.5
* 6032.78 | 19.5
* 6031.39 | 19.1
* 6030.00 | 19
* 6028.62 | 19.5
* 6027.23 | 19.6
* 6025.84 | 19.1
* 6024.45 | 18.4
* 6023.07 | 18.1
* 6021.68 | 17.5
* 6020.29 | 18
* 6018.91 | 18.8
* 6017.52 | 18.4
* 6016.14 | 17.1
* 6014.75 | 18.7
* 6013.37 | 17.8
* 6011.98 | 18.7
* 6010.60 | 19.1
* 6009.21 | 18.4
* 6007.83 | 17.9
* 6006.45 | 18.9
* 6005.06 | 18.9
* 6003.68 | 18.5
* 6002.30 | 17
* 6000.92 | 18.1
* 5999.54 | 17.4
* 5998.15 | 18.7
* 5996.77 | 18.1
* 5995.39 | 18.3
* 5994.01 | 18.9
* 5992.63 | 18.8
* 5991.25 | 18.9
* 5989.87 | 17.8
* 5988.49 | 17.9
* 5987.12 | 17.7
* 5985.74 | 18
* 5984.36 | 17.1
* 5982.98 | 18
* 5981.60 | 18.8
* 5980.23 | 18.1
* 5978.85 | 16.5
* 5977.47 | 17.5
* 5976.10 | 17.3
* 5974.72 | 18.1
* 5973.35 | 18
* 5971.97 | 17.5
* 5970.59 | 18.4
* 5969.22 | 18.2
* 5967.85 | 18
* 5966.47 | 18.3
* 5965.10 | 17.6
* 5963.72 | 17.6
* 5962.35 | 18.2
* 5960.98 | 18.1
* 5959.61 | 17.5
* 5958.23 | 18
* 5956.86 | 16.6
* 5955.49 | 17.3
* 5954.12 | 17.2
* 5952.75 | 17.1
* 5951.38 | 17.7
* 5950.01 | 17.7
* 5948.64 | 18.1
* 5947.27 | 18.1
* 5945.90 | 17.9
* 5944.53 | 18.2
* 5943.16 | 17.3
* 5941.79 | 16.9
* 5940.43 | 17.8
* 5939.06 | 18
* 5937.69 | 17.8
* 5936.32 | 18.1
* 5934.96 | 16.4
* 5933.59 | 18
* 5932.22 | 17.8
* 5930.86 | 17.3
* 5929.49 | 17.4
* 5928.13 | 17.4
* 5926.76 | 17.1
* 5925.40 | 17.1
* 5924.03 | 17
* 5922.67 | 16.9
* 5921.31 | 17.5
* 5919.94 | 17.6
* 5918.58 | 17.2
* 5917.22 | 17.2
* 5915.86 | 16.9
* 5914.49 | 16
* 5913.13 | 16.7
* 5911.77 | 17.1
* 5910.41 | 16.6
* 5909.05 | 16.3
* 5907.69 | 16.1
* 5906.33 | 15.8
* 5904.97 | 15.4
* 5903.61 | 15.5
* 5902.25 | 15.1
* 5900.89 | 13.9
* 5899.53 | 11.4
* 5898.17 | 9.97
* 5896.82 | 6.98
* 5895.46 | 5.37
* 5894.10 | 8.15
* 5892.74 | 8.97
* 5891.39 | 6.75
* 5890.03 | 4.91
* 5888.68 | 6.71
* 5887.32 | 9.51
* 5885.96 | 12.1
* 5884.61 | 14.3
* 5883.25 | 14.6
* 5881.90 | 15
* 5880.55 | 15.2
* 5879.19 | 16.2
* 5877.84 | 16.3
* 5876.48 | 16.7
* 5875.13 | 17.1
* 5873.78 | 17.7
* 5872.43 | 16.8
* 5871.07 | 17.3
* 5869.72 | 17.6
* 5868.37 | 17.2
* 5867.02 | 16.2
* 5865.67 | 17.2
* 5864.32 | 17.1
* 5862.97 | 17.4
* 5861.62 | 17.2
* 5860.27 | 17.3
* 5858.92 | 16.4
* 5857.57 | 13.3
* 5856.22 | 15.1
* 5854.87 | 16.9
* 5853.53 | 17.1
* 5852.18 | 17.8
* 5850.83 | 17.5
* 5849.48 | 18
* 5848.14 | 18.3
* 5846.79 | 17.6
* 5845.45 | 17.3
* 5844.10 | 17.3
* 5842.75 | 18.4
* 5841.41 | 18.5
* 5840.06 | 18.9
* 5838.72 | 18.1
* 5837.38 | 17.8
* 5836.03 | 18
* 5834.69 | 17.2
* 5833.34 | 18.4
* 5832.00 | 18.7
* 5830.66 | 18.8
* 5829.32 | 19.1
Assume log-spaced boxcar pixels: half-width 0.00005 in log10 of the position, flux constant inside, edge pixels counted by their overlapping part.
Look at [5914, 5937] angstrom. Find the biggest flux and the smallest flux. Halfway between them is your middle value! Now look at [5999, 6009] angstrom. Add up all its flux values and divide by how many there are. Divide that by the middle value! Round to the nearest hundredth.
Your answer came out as 1.06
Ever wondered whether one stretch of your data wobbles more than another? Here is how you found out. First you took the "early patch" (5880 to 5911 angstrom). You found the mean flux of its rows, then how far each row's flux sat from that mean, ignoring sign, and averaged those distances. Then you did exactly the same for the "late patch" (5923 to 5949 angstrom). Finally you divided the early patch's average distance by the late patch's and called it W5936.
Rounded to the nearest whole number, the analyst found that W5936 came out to 8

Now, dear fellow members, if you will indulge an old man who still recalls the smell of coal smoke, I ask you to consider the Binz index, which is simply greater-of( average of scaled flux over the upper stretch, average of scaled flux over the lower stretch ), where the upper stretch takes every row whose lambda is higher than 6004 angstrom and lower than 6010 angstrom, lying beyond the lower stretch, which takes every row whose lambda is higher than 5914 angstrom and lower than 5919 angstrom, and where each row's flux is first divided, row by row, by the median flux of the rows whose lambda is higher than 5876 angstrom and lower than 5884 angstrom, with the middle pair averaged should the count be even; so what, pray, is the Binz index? 1.180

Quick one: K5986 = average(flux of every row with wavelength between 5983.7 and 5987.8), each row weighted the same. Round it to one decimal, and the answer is 17.6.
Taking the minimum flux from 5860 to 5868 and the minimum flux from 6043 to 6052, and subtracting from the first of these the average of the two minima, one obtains -1.6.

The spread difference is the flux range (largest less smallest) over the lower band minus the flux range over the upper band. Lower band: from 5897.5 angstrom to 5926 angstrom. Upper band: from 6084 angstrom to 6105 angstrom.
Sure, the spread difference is 0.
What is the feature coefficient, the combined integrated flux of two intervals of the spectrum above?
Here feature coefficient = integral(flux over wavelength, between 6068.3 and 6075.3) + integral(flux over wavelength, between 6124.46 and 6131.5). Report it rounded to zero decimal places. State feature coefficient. 274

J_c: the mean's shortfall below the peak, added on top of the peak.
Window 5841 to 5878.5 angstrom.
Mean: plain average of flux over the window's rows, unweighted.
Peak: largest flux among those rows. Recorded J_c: 19.9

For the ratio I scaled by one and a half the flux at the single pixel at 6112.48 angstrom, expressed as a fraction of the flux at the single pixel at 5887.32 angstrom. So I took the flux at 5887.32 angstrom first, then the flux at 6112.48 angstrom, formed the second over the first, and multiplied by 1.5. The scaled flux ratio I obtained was 3.14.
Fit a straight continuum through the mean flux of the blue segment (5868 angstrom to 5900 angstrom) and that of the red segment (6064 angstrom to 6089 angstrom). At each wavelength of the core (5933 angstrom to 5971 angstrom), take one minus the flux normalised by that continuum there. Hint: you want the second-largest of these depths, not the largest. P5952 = -0.14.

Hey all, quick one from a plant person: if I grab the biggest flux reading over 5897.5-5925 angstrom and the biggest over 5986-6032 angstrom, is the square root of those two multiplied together 18.6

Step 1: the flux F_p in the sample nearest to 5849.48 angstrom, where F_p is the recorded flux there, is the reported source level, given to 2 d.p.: 18.00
